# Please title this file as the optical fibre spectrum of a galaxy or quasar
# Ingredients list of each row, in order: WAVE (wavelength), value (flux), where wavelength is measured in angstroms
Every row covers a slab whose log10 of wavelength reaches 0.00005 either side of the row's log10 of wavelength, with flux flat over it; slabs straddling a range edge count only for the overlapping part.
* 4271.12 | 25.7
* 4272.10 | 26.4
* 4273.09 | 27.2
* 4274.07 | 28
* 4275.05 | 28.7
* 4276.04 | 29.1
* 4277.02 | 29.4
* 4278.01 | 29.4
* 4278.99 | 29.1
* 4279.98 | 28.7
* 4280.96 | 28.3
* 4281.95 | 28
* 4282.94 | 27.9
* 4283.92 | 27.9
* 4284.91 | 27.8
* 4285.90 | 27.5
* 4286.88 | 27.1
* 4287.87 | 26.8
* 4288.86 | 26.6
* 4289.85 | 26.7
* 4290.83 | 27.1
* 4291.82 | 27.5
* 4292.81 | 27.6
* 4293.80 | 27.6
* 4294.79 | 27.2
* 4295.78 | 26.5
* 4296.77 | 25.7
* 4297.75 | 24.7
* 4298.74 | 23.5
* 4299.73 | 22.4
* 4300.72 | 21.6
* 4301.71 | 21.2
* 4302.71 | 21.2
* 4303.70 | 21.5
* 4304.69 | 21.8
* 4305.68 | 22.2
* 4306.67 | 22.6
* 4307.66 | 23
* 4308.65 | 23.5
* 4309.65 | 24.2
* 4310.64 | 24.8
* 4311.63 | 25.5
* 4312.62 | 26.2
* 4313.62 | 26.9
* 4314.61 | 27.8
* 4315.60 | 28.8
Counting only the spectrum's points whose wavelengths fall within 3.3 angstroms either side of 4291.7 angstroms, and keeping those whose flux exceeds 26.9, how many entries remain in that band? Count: 5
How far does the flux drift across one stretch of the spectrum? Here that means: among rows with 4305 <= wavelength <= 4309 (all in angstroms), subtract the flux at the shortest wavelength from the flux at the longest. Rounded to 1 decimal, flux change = 1.3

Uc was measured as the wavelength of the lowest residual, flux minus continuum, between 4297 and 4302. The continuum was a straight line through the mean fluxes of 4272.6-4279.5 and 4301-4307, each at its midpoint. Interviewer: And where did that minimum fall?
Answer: 4301.71 angstroms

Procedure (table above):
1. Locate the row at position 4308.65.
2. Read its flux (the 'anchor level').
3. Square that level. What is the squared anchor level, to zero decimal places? 552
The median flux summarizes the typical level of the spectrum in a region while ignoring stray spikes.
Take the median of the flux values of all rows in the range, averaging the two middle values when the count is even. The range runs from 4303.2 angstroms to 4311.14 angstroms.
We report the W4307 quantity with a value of 22.8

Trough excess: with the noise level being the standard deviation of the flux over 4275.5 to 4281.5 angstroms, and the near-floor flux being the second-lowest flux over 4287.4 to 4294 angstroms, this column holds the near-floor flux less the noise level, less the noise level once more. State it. 26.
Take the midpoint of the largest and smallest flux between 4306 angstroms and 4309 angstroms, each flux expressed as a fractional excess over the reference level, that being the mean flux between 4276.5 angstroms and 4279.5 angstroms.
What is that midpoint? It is -0.21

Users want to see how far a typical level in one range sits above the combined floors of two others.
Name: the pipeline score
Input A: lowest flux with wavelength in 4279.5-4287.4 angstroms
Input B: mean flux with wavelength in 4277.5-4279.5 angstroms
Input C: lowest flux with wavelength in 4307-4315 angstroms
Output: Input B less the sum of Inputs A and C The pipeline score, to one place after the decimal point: -20.9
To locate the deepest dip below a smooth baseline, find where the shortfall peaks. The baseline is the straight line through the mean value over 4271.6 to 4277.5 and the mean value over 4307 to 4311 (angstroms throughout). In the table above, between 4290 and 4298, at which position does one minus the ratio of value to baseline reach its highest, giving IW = 4297.75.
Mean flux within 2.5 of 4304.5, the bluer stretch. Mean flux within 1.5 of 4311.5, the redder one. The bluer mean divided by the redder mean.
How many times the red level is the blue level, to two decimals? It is 0.86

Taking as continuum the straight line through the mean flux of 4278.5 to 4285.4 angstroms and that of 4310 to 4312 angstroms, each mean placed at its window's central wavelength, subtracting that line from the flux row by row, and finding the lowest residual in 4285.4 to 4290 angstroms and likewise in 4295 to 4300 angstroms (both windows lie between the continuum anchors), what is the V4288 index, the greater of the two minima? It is -0.9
